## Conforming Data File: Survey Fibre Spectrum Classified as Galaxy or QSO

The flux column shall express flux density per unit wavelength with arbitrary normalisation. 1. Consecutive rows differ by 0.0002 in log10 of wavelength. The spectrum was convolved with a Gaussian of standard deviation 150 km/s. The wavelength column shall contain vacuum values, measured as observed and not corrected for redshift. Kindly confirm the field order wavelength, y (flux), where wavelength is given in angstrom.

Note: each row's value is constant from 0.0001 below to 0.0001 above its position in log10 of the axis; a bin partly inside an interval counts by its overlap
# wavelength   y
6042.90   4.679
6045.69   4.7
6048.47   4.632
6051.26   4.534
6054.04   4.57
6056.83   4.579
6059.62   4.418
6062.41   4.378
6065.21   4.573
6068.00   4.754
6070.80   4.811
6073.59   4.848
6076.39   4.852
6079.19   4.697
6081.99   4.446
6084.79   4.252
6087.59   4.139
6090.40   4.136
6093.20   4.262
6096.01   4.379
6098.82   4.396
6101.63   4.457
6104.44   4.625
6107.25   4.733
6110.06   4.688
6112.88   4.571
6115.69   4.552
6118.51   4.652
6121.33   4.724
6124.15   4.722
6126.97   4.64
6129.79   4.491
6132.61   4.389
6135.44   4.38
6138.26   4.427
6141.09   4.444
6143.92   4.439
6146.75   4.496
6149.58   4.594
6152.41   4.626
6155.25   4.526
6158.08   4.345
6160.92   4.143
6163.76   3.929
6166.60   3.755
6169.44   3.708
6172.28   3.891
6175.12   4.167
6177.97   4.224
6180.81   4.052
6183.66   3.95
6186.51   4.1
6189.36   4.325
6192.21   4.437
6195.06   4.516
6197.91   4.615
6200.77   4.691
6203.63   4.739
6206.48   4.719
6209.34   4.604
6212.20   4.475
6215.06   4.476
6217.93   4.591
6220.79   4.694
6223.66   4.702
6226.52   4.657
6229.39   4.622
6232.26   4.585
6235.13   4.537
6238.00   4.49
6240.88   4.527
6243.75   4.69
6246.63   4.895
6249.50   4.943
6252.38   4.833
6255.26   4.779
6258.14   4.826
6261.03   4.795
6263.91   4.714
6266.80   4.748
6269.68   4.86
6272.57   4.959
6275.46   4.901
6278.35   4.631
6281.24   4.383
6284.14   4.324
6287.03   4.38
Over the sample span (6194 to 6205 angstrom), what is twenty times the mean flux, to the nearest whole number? 93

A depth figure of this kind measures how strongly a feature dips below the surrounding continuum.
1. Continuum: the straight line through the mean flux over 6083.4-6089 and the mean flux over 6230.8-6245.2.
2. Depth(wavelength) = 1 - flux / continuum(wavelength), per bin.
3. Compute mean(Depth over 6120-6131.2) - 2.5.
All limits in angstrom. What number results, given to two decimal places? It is -2.58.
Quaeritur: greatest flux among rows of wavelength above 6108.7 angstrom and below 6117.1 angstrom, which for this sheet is 4.688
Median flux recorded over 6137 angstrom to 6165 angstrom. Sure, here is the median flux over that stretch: 4.44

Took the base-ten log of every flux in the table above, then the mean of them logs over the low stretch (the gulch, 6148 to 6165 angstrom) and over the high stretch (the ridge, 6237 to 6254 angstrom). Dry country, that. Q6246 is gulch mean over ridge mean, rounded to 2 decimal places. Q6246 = 0.95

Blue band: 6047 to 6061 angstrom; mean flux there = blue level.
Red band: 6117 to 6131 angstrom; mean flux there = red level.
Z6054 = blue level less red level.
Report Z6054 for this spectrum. -0.10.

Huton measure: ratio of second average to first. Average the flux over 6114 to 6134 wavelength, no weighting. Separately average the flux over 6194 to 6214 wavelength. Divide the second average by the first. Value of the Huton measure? 1.01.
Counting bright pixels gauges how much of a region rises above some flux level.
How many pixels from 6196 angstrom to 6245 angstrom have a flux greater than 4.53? 13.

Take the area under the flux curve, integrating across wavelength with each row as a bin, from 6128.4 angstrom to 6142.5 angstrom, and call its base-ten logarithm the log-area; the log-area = 1.80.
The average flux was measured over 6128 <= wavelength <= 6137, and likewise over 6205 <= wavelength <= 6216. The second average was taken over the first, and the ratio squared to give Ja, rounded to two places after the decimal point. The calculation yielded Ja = 1.07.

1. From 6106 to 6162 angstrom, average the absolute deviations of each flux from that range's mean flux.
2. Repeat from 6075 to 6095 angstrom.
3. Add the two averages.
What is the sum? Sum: 0.350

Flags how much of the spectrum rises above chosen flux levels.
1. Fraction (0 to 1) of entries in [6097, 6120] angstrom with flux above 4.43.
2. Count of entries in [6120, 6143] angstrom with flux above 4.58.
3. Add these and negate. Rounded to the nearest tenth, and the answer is -3.9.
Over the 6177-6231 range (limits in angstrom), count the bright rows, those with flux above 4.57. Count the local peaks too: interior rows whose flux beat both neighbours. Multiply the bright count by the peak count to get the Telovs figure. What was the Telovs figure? 20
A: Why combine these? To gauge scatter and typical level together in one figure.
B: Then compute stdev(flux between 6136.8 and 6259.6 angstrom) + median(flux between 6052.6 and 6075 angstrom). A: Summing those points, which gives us 4.88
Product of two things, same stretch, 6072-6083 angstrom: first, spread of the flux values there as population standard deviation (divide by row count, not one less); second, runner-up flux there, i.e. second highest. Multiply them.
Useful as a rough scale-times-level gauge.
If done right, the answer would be 0.8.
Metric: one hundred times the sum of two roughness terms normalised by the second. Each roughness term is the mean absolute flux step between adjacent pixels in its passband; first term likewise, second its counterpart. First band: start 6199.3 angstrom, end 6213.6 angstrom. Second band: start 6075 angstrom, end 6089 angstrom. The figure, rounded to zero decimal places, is 144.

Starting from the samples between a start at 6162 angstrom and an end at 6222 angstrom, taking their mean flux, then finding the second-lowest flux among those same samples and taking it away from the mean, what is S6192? 0.56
